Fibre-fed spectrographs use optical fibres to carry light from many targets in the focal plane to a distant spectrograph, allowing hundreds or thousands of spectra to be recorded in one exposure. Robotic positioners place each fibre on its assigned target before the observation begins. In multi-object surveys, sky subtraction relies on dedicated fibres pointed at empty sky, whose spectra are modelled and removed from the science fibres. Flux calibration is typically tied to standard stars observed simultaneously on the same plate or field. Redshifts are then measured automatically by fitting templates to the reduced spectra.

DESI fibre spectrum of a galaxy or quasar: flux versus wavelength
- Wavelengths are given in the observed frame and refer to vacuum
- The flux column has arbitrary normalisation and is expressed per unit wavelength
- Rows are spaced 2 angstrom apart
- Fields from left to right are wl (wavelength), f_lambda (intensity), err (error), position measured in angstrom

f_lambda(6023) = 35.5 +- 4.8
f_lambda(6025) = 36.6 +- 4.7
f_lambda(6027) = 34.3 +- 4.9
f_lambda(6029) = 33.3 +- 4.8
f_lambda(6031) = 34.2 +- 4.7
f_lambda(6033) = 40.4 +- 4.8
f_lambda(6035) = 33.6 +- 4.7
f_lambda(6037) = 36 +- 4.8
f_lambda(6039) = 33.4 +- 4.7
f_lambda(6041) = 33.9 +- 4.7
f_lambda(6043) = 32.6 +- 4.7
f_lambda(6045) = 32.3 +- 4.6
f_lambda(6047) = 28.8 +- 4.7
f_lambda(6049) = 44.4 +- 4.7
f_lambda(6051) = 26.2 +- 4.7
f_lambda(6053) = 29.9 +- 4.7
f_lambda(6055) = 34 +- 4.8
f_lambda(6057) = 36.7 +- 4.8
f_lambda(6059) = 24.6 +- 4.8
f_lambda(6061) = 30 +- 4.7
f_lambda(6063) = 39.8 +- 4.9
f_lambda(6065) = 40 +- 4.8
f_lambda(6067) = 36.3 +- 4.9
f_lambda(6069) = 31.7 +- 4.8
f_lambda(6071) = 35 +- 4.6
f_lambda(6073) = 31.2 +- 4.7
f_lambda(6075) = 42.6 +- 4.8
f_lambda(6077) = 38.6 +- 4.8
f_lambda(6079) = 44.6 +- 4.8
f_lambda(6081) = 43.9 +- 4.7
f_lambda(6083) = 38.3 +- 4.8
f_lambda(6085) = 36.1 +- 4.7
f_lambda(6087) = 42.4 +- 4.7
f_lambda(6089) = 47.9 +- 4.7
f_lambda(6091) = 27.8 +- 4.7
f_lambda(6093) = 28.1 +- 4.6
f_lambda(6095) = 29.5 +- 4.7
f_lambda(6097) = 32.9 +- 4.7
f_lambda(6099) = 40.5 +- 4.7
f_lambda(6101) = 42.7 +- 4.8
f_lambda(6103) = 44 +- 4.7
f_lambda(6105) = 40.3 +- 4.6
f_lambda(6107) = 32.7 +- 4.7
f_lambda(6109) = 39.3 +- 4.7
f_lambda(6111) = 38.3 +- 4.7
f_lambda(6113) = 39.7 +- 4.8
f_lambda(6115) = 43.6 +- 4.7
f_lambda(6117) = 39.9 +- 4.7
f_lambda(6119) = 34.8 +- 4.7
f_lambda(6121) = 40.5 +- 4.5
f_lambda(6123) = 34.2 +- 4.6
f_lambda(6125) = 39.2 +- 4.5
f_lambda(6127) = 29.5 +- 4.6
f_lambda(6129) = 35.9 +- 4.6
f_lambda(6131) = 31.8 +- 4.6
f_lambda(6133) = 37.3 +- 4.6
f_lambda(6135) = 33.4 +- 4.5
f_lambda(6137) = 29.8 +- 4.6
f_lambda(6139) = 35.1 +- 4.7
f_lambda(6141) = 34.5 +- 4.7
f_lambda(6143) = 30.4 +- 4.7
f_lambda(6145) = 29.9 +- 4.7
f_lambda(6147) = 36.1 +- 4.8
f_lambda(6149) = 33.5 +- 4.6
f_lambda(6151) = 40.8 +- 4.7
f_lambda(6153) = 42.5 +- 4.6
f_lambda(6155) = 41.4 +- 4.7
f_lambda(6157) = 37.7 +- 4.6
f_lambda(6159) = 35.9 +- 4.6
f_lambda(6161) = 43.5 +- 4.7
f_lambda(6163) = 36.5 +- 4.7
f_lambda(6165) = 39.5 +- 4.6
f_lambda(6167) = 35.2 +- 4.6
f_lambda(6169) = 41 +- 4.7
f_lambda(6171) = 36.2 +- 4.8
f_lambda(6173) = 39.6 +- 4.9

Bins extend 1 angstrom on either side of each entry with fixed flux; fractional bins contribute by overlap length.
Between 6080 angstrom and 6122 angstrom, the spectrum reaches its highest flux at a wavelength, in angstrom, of 6089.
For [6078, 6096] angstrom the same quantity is 6089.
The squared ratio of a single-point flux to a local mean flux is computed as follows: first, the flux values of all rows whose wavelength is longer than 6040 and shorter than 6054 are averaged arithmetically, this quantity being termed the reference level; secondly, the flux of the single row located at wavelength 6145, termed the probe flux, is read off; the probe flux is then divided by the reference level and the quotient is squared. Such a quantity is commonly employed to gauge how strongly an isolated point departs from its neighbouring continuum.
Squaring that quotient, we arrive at 0.84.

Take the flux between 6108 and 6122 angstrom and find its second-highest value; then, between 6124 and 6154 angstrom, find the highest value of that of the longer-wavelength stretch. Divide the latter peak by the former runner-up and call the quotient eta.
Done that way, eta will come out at 1.05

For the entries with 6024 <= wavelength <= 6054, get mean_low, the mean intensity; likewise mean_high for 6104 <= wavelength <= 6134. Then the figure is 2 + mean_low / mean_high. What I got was 2.92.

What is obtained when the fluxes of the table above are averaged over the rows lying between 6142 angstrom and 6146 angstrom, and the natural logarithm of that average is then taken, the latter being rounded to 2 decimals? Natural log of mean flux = 3.41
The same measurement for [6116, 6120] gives 3.62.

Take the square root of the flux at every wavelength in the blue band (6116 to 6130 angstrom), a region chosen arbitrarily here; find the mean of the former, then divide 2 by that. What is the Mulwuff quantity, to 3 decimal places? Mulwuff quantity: 0.332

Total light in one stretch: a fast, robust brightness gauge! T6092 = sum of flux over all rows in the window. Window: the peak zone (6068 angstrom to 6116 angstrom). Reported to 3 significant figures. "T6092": 912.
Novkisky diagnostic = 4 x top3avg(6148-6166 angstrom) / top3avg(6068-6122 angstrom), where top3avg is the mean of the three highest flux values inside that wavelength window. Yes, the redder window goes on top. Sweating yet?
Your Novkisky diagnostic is 3.7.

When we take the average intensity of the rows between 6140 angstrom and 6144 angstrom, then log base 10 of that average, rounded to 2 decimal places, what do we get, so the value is 1.51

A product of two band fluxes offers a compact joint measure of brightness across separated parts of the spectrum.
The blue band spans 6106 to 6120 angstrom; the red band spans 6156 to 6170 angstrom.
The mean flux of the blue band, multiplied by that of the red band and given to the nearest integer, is 1475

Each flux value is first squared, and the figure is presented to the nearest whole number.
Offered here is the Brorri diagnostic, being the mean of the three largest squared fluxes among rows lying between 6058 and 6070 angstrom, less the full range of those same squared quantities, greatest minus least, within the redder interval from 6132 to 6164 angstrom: 496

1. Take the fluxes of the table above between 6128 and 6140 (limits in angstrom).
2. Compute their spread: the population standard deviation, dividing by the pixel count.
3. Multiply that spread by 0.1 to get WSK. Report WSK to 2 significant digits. 0.25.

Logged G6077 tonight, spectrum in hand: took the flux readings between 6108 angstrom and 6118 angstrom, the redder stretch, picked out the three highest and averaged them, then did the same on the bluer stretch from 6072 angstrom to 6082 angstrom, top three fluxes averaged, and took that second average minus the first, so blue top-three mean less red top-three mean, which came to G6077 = 3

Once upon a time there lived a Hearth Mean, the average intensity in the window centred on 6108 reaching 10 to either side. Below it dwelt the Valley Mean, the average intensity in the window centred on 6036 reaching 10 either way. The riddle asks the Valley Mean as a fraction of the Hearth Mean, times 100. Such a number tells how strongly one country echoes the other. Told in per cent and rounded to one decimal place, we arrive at 85.8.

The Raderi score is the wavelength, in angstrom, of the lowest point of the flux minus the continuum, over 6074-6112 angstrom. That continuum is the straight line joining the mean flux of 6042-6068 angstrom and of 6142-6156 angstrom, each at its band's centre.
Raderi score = 6091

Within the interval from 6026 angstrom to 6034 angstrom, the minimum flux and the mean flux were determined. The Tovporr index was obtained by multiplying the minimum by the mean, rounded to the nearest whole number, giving 1184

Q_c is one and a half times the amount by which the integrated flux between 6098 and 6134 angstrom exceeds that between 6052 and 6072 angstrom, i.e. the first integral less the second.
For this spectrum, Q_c 1039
